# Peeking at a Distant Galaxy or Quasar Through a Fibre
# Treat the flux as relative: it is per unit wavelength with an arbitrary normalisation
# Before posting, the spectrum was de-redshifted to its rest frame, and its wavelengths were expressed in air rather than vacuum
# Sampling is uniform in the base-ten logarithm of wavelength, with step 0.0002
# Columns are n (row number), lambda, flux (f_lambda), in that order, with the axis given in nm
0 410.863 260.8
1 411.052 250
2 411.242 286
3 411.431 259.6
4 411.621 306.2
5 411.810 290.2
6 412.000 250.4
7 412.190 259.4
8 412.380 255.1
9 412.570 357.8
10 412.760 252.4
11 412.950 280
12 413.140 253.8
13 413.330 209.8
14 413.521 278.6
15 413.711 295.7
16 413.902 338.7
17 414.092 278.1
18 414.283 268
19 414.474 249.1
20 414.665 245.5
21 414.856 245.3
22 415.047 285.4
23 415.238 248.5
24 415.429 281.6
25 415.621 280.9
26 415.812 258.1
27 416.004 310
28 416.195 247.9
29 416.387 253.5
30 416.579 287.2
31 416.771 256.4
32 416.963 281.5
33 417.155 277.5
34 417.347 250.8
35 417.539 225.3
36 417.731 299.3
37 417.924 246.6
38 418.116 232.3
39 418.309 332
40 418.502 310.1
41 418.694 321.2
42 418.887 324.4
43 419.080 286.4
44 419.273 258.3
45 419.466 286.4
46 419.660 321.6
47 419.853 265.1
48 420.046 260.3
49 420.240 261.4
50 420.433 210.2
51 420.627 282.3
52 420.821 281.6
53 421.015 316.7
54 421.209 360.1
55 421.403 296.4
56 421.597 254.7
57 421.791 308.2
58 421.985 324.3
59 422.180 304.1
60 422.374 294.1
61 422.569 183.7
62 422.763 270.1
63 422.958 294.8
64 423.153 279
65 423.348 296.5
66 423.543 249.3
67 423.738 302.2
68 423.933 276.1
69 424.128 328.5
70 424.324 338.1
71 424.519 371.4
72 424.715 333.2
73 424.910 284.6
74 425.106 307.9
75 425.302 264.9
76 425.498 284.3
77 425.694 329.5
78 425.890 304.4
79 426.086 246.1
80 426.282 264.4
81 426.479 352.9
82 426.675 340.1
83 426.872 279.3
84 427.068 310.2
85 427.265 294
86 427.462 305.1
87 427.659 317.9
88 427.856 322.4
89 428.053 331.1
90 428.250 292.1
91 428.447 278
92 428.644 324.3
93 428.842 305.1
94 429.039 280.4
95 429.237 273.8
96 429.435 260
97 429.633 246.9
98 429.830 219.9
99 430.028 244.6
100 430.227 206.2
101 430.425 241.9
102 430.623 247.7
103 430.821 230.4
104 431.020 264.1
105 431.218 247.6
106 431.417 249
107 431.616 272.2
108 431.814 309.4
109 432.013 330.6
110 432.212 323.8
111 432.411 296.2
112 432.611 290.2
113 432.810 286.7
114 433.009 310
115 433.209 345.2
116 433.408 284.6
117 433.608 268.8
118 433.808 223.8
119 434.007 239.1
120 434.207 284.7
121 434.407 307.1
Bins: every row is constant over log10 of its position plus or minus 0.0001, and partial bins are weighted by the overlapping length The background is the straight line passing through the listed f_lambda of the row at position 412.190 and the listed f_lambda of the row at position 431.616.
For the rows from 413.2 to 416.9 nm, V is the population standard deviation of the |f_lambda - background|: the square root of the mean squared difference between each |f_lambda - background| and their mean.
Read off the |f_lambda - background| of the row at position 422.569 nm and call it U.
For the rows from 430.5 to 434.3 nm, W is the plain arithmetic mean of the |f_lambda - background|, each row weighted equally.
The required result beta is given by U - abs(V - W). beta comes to 72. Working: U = 83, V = 18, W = 28.5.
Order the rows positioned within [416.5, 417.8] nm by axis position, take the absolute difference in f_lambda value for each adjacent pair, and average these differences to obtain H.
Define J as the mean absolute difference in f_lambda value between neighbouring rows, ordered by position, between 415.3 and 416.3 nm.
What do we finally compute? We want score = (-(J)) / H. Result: -1.1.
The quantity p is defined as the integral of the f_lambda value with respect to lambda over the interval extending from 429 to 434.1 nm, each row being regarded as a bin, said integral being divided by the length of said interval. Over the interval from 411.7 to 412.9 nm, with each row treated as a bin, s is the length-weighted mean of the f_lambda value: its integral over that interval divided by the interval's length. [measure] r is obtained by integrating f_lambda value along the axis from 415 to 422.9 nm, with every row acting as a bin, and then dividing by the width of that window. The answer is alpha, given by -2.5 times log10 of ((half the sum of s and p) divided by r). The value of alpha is 0.02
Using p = 269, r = 279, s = 278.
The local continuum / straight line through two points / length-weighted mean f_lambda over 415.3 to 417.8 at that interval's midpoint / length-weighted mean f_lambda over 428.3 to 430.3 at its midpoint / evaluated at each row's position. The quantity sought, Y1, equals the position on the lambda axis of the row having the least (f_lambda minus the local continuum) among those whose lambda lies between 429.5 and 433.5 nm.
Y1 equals 430.227 nm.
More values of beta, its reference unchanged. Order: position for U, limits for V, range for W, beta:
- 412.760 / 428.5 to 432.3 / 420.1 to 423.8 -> -8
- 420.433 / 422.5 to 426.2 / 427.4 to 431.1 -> 51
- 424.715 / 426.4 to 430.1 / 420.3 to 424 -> 53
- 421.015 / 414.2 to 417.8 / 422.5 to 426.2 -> 25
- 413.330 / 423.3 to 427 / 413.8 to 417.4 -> 41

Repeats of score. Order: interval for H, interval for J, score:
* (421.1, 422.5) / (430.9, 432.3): -0.5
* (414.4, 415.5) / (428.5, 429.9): -0.8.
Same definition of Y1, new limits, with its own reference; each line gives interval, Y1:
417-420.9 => 420.433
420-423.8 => 422.569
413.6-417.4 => 414.856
